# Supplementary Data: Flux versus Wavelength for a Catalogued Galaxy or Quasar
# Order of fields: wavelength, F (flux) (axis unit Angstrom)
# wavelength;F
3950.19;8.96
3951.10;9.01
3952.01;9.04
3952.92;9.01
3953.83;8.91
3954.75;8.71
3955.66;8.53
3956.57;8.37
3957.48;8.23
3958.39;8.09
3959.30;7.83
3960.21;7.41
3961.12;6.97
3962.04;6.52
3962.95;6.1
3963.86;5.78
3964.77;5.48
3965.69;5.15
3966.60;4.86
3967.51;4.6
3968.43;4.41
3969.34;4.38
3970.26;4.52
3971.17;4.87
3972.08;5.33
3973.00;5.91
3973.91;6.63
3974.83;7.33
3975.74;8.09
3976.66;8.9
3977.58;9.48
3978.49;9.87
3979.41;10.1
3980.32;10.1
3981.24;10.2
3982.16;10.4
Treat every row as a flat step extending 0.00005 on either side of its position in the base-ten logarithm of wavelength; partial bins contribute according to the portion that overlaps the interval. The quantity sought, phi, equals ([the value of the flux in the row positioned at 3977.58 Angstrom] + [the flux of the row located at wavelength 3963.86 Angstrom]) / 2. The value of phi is 7.6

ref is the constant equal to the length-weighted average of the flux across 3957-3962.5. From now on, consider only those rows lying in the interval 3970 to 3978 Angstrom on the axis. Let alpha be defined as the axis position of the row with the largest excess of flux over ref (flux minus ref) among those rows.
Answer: 3977.58 Angstrom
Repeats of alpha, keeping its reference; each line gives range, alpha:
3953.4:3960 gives 3953.83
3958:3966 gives 3958.39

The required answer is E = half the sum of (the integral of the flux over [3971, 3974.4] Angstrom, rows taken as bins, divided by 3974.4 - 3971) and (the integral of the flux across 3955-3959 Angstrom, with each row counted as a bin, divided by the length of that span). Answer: 7.0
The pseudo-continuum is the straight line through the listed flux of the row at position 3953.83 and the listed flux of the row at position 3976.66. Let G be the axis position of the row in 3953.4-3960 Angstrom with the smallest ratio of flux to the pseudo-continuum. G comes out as 3959.30 Angstrom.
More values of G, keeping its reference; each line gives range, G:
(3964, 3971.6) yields 3969.34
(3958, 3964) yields 3963.86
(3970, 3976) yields 3970.26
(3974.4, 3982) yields 3974.83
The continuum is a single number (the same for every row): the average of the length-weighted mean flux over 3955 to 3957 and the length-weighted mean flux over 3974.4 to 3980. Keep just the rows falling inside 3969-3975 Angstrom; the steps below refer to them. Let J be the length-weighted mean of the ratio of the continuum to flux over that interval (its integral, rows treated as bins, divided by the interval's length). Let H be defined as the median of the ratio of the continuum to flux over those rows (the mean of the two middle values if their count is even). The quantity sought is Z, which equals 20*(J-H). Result -0.11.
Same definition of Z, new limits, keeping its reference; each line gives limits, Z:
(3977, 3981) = 0.21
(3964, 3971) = -1.49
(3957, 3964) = 0.37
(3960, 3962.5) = 0.21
